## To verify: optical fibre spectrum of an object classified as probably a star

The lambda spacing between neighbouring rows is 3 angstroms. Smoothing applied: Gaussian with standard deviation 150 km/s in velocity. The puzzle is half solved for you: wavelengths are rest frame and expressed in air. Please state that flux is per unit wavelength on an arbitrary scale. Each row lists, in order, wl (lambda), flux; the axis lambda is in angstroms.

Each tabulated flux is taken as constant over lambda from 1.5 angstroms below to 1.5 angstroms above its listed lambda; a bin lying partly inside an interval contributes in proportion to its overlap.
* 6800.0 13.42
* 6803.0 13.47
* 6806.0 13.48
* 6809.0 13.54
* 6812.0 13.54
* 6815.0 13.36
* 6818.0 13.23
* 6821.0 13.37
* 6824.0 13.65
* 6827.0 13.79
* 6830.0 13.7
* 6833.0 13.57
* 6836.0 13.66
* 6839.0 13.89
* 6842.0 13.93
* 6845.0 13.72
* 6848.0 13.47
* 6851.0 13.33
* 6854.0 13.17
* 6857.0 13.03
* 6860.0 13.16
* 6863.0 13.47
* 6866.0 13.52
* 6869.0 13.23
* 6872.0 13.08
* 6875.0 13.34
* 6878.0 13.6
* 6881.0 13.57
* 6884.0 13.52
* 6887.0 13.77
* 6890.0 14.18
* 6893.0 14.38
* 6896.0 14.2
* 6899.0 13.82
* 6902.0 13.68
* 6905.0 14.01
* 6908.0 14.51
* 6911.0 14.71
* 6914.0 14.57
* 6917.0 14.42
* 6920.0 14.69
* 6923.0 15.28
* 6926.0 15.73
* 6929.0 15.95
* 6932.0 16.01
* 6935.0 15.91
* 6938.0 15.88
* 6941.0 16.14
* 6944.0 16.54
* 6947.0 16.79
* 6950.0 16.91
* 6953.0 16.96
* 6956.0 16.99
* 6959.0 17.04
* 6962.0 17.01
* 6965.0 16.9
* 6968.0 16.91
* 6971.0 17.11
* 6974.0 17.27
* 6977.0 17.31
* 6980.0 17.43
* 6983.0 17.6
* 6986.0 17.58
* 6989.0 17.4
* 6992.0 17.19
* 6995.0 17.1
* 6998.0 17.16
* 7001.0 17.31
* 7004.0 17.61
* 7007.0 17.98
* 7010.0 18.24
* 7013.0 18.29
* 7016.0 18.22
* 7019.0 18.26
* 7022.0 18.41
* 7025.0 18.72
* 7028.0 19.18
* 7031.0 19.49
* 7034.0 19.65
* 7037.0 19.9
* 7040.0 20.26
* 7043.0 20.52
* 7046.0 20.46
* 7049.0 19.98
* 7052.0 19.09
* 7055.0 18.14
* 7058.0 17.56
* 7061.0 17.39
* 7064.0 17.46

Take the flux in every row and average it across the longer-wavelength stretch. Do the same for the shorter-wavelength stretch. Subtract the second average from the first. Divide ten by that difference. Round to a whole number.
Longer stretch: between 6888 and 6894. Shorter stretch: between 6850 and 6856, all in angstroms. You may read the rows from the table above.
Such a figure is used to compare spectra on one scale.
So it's 10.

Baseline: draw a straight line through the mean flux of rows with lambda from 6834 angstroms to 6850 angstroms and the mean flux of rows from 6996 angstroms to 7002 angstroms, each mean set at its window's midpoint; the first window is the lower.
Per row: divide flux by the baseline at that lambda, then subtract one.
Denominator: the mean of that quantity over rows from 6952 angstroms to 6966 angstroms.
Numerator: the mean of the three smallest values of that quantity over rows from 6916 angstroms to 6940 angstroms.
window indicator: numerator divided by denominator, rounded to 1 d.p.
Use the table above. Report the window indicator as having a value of -1.1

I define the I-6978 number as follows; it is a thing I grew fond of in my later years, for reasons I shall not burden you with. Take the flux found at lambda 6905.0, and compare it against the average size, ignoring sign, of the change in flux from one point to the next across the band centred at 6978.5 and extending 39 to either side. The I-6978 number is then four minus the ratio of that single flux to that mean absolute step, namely -96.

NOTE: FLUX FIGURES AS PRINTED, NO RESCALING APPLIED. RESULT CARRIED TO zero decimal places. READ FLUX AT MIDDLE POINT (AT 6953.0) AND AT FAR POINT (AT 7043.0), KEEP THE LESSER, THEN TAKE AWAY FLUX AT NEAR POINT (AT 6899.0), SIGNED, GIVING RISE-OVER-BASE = 3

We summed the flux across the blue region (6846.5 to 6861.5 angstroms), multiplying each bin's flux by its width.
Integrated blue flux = 198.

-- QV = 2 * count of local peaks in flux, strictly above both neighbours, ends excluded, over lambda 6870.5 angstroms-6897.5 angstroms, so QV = 4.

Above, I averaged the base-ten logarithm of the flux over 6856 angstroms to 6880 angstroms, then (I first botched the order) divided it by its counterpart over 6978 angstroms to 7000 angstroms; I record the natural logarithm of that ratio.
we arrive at -0.10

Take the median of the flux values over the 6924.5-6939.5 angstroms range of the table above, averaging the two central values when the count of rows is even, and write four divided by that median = 0.25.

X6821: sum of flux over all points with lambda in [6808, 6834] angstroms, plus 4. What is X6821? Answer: 126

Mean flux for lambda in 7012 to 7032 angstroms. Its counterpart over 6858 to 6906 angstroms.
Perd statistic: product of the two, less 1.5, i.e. 253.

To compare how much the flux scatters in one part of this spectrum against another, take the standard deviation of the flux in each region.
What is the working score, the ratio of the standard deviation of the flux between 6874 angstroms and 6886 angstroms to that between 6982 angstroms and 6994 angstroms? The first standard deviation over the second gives 0.61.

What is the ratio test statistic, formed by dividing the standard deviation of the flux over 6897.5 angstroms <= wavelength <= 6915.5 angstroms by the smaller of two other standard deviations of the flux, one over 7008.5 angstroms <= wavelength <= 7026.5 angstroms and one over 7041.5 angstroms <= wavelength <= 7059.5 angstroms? 2.3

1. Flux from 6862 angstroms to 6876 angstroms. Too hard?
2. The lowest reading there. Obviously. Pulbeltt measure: 13.08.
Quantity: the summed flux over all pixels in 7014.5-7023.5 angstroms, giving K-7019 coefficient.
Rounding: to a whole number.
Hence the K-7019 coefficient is 55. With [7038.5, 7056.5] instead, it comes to 118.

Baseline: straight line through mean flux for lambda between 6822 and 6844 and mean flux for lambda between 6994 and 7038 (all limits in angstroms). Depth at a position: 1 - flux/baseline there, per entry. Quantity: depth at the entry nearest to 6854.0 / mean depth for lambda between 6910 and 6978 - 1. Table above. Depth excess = 2.8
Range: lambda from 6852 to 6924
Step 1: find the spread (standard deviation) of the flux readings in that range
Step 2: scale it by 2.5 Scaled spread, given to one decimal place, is 1.5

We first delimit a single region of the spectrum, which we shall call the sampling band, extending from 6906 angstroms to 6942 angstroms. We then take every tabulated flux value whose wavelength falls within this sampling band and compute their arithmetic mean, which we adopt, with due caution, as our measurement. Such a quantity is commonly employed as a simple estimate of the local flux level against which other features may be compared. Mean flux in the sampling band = 15.3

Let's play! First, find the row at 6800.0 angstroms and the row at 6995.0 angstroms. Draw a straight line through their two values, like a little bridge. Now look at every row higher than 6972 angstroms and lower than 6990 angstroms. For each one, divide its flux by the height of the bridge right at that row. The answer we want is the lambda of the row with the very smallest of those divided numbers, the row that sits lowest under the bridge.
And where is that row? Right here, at 6989.0 angstroms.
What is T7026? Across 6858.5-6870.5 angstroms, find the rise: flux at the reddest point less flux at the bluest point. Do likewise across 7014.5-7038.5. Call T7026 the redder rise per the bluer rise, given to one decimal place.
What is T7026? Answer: 24.0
